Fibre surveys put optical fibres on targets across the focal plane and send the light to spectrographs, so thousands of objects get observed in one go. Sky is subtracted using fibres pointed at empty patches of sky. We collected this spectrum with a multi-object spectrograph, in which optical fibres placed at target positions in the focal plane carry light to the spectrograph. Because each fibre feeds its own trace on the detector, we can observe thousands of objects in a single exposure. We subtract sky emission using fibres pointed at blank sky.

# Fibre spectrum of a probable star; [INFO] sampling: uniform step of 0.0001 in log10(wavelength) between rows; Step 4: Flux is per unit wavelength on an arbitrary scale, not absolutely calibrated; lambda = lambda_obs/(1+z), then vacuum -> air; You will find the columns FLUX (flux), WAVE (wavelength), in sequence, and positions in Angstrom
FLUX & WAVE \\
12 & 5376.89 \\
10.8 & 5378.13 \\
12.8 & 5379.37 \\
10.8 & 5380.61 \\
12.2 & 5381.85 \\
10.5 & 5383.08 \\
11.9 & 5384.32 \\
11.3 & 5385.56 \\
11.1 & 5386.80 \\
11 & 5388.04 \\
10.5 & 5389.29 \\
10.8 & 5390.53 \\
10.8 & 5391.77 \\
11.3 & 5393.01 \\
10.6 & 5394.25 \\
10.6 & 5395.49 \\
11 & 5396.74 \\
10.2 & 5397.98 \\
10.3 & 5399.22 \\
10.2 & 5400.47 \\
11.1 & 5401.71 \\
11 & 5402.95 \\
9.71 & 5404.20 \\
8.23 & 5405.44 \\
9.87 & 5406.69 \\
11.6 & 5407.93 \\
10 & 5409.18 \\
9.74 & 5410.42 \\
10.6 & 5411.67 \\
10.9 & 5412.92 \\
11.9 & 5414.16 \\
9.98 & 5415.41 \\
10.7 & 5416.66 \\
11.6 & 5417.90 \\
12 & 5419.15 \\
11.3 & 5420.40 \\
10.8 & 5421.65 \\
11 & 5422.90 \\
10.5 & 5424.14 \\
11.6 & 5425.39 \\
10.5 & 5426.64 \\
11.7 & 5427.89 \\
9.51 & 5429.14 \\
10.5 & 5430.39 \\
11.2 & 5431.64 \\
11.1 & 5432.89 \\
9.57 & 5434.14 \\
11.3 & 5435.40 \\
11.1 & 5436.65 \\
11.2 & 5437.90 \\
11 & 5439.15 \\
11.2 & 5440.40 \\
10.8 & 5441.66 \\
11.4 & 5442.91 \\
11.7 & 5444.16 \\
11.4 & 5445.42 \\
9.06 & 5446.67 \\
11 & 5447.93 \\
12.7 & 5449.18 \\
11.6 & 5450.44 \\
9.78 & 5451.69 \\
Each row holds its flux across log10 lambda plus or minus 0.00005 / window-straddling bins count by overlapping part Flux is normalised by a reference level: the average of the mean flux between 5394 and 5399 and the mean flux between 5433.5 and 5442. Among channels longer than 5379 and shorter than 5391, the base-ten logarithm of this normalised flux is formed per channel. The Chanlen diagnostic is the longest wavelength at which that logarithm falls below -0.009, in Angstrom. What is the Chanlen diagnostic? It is 5389.29 Angstrom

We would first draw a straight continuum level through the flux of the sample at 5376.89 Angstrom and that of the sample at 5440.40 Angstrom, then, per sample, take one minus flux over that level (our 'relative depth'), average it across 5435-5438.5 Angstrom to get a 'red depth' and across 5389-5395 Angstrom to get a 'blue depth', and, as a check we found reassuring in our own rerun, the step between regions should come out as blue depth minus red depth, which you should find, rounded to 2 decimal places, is 0.08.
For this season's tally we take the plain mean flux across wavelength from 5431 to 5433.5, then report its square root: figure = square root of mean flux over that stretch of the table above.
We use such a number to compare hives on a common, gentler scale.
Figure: 3.34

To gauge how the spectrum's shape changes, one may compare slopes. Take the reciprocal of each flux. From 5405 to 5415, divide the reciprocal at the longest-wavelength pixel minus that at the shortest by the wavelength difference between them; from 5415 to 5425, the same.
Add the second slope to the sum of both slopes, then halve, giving -0.0027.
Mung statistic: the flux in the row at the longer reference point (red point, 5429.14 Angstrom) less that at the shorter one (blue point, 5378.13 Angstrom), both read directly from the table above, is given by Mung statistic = -1.3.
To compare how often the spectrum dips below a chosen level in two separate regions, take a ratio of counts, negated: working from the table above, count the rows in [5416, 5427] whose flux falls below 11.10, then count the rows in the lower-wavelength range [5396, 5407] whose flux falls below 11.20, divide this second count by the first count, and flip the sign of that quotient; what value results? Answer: -1.80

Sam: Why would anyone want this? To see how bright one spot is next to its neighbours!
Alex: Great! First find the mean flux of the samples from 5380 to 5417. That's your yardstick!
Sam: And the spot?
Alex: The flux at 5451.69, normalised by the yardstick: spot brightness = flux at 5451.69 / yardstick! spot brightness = 0.92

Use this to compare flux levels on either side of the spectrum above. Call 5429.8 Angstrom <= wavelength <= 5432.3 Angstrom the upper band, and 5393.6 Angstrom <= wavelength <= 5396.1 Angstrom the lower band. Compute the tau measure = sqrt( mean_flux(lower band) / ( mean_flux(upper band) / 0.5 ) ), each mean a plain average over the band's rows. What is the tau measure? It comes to 0.699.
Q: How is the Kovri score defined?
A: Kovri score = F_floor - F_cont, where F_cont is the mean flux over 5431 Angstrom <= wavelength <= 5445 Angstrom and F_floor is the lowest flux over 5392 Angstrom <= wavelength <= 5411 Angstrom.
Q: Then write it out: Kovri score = -2.8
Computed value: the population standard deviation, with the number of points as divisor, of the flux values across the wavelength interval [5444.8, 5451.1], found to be 1.2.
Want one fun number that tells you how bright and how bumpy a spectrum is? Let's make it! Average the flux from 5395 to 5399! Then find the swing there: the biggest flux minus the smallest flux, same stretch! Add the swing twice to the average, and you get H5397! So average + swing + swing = 12.2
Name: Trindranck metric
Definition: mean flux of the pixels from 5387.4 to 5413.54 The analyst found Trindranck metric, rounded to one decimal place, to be 10.5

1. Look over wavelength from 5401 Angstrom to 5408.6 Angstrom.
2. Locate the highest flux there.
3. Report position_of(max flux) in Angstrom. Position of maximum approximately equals 5407.93 Angstrom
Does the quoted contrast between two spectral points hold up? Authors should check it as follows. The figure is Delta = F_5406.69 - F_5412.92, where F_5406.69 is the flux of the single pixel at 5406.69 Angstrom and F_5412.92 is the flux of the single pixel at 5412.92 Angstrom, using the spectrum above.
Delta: -1.0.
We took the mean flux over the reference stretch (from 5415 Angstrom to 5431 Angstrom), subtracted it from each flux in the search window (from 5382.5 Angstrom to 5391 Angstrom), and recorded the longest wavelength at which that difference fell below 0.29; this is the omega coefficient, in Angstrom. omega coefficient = 5390.53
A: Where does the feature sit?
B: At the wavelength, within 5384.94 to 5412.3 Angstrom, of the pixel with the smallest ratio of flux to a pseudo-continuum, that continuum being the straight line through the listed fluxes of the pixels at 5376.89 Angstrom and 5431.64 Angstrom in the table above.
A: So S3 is 5405.44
